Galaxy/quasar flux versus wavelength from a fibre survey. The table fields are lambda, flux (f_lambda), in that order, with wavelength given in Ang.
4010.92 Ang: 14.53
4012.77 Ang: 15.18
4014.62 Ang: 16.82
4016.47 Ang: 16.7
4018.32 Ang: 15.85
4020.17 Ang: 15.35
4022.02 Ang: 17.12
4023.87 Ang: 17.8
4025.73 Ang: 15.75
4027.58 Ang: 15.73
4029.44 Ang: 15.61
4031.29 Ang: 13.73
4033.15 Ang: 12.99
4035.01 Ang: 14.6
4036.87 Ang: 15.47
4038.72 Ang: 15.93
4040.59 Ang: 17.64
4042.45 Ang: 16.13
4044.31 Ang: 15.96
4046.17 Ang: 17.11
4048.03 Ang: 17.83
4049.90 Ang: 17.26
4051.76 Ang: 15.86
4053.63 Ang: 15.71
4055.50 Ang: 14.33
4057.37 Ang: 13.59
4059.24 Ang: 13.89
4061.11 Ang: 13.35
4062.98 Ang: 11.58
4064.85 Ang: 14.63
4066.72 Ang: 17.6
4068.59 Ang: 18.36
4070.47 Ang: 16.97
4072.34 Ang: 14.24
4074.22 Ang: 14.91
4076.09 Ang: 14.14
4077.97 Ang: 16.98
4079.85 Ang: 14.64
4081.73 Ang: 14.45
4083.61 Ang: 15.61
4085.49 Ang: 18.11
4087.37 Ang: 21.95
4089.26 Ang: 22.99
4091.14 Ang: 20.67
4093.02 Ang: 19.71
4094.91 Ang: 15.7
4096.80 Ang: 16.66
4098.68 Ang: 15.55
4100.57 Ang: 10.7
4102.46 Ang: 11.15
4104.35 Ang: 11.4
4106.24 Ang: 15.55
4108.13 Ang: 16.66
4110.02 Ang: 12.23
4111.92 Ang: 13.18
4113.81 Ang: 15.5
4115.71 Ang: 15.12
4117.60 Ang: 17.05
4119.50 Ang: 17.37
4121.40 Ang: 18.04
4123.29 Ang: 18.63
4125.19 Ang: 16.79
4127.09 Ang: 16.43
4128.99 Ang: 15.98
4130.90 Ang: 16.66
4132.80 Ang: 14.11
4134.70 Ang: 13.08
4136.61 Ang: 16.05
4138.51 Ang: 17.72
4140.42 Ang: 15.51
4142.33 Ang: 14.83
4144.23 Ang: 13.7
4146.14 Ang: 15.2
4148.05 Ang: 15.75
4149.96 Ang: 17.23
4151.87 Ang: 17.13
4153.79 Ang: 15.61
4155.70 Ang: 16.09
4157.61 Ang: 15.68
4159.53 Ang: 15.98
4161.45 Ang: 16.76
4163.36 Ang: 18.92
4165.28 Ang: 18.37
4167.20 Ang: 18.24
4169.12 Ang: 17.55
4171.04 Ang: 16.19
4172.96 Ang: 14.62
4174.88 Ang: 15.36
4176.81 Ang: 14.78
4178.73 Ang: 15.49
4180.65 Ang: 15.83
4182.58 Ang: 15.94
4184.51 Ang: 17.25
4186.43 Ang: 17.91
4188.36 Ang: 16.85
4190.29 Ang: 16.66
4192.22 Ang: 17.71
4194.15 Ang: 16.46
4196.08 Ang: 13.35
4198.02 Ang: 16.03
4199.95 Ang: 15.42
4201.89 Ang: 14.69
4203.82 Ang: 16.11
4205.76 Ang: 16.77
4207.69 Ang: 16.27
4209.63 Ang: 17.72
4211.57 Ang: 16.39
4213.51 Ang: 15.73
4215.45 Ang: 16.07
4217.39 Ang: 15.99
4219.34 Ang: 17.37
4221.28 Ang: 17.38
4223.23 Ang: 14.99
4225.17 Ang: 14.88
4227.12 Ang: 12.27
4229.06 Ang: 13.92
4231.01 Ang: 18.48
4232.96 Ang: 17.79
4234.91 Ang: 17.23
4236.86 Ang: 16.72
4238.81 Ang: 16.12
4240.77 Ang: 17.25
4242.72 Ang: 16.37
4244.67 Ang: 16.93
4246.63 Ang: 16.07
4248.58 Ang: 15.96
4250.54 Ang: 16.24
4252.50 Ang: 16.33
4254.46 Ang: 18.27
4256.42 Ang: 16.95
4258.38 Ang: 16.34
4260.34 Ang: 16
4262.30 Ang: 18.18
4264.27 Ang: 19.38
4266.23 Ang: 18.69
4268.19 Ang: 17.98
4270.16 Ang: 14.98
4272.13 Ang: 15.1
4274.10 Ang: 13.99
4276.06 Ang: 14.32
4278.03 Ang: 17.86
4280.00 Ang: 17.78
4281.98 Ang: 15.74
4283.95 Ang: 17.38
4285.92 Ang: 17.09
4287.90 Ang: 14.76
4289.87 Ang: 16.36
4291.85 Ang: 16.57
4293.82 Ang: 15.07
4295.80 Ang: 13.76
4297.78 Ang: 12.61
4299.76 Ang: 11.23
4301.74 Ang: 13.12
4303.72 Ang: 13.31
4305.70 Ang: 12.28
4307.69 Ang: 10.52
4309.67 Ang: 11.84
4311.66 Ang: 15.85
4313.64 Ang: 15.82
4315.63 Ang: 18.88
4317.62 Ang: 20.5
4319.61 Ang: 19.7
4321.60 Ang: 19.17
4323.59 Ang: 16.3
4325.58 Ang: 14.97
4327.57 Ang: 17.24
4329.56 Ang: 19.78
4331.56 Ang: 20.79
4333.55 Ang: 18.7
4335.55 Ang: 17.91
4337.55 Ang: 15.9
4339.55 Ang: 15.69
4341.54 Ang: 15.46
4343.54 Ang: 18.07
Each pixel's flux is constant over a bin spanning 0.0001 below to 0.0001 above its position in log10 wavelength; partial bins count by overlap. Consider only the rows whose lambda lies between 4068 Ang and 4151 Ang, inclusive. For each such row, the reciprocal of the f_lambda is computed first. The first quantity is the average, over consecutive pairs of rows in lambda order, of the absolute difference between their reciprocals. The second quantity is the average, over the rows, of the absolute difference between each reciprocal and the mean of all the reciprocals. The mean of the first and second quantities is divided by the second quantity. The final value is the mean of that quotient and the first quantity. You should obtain 0.477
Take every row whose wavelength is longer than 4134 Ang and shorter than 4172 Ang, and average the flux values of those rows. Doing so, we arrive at 16.3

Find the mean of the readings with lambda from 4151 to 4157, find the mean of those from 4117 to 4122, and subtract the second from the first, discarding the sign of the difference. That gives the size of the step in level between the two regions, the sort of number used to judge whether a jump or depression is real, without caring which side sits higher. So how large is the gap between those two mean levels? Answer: 1.2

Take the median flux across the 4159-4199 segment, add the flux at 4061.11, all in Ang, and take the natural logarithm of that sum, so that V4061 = 3.39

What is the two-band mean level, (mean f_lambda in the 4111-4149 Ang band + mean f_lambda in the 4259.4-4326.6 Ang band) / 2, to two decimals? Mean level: 15.82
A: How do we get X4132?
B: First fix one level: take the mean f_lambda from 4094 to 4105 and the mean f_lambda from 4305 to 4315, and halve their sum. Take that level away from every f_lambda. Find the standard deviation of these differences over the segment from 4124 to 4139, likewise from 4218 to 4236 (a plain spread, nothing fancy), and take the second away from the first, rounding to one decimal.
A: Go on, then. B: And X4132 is -0.6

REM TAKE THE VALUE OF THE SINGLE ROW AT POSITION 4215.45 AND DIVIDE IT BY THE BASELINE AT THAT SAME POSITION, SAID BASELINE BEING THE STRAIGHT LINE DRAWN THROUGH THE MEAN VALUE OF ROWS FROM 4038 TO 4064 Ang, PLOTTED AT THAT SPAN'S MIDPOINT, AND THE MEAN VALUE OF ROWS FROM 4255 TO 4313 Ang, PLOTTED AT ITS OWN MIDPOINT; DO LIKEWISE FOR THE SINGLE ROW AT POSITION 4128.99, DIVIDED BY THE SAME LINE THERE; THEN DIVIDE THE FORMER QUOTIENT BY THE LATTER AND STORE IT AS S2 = 1.01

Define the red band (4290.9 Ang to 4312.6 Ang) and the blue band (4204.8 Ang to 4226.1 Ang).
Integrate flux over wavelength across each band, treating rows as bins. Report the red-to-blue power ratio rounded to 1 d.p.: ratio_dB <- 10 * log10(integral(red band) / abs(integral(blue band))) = -0.8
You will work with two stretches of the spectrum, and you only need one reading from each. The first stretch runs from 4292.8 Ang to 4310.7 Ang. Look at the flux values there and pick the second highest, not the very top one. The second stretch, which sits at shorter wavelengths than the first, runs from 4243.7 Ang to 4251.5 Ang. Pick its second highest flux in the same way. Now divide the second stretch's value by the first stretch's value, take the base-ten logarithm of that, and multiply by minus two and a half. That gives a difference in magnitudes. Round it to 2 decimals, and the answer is -0.18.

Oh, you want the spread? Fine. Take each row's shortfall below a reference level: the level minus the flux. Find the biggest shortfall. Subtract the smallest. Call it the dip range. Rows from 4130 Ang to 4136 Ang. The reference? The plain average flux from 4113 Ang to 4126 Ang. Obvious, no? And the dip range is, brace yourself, 3.6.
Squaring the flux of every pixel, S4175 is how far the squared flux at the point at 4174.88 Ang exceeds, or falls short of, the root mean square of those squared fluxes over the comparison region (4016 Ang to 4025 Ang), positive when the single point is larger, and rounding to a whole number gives -41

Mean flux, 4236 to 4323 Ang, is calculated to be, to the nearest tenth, 16.0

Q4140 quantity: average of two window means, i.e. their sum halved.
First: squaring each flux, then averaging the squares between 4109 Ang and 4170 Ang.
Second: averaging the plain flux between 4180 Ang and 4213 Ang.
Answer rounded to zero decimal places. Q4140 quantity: 140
